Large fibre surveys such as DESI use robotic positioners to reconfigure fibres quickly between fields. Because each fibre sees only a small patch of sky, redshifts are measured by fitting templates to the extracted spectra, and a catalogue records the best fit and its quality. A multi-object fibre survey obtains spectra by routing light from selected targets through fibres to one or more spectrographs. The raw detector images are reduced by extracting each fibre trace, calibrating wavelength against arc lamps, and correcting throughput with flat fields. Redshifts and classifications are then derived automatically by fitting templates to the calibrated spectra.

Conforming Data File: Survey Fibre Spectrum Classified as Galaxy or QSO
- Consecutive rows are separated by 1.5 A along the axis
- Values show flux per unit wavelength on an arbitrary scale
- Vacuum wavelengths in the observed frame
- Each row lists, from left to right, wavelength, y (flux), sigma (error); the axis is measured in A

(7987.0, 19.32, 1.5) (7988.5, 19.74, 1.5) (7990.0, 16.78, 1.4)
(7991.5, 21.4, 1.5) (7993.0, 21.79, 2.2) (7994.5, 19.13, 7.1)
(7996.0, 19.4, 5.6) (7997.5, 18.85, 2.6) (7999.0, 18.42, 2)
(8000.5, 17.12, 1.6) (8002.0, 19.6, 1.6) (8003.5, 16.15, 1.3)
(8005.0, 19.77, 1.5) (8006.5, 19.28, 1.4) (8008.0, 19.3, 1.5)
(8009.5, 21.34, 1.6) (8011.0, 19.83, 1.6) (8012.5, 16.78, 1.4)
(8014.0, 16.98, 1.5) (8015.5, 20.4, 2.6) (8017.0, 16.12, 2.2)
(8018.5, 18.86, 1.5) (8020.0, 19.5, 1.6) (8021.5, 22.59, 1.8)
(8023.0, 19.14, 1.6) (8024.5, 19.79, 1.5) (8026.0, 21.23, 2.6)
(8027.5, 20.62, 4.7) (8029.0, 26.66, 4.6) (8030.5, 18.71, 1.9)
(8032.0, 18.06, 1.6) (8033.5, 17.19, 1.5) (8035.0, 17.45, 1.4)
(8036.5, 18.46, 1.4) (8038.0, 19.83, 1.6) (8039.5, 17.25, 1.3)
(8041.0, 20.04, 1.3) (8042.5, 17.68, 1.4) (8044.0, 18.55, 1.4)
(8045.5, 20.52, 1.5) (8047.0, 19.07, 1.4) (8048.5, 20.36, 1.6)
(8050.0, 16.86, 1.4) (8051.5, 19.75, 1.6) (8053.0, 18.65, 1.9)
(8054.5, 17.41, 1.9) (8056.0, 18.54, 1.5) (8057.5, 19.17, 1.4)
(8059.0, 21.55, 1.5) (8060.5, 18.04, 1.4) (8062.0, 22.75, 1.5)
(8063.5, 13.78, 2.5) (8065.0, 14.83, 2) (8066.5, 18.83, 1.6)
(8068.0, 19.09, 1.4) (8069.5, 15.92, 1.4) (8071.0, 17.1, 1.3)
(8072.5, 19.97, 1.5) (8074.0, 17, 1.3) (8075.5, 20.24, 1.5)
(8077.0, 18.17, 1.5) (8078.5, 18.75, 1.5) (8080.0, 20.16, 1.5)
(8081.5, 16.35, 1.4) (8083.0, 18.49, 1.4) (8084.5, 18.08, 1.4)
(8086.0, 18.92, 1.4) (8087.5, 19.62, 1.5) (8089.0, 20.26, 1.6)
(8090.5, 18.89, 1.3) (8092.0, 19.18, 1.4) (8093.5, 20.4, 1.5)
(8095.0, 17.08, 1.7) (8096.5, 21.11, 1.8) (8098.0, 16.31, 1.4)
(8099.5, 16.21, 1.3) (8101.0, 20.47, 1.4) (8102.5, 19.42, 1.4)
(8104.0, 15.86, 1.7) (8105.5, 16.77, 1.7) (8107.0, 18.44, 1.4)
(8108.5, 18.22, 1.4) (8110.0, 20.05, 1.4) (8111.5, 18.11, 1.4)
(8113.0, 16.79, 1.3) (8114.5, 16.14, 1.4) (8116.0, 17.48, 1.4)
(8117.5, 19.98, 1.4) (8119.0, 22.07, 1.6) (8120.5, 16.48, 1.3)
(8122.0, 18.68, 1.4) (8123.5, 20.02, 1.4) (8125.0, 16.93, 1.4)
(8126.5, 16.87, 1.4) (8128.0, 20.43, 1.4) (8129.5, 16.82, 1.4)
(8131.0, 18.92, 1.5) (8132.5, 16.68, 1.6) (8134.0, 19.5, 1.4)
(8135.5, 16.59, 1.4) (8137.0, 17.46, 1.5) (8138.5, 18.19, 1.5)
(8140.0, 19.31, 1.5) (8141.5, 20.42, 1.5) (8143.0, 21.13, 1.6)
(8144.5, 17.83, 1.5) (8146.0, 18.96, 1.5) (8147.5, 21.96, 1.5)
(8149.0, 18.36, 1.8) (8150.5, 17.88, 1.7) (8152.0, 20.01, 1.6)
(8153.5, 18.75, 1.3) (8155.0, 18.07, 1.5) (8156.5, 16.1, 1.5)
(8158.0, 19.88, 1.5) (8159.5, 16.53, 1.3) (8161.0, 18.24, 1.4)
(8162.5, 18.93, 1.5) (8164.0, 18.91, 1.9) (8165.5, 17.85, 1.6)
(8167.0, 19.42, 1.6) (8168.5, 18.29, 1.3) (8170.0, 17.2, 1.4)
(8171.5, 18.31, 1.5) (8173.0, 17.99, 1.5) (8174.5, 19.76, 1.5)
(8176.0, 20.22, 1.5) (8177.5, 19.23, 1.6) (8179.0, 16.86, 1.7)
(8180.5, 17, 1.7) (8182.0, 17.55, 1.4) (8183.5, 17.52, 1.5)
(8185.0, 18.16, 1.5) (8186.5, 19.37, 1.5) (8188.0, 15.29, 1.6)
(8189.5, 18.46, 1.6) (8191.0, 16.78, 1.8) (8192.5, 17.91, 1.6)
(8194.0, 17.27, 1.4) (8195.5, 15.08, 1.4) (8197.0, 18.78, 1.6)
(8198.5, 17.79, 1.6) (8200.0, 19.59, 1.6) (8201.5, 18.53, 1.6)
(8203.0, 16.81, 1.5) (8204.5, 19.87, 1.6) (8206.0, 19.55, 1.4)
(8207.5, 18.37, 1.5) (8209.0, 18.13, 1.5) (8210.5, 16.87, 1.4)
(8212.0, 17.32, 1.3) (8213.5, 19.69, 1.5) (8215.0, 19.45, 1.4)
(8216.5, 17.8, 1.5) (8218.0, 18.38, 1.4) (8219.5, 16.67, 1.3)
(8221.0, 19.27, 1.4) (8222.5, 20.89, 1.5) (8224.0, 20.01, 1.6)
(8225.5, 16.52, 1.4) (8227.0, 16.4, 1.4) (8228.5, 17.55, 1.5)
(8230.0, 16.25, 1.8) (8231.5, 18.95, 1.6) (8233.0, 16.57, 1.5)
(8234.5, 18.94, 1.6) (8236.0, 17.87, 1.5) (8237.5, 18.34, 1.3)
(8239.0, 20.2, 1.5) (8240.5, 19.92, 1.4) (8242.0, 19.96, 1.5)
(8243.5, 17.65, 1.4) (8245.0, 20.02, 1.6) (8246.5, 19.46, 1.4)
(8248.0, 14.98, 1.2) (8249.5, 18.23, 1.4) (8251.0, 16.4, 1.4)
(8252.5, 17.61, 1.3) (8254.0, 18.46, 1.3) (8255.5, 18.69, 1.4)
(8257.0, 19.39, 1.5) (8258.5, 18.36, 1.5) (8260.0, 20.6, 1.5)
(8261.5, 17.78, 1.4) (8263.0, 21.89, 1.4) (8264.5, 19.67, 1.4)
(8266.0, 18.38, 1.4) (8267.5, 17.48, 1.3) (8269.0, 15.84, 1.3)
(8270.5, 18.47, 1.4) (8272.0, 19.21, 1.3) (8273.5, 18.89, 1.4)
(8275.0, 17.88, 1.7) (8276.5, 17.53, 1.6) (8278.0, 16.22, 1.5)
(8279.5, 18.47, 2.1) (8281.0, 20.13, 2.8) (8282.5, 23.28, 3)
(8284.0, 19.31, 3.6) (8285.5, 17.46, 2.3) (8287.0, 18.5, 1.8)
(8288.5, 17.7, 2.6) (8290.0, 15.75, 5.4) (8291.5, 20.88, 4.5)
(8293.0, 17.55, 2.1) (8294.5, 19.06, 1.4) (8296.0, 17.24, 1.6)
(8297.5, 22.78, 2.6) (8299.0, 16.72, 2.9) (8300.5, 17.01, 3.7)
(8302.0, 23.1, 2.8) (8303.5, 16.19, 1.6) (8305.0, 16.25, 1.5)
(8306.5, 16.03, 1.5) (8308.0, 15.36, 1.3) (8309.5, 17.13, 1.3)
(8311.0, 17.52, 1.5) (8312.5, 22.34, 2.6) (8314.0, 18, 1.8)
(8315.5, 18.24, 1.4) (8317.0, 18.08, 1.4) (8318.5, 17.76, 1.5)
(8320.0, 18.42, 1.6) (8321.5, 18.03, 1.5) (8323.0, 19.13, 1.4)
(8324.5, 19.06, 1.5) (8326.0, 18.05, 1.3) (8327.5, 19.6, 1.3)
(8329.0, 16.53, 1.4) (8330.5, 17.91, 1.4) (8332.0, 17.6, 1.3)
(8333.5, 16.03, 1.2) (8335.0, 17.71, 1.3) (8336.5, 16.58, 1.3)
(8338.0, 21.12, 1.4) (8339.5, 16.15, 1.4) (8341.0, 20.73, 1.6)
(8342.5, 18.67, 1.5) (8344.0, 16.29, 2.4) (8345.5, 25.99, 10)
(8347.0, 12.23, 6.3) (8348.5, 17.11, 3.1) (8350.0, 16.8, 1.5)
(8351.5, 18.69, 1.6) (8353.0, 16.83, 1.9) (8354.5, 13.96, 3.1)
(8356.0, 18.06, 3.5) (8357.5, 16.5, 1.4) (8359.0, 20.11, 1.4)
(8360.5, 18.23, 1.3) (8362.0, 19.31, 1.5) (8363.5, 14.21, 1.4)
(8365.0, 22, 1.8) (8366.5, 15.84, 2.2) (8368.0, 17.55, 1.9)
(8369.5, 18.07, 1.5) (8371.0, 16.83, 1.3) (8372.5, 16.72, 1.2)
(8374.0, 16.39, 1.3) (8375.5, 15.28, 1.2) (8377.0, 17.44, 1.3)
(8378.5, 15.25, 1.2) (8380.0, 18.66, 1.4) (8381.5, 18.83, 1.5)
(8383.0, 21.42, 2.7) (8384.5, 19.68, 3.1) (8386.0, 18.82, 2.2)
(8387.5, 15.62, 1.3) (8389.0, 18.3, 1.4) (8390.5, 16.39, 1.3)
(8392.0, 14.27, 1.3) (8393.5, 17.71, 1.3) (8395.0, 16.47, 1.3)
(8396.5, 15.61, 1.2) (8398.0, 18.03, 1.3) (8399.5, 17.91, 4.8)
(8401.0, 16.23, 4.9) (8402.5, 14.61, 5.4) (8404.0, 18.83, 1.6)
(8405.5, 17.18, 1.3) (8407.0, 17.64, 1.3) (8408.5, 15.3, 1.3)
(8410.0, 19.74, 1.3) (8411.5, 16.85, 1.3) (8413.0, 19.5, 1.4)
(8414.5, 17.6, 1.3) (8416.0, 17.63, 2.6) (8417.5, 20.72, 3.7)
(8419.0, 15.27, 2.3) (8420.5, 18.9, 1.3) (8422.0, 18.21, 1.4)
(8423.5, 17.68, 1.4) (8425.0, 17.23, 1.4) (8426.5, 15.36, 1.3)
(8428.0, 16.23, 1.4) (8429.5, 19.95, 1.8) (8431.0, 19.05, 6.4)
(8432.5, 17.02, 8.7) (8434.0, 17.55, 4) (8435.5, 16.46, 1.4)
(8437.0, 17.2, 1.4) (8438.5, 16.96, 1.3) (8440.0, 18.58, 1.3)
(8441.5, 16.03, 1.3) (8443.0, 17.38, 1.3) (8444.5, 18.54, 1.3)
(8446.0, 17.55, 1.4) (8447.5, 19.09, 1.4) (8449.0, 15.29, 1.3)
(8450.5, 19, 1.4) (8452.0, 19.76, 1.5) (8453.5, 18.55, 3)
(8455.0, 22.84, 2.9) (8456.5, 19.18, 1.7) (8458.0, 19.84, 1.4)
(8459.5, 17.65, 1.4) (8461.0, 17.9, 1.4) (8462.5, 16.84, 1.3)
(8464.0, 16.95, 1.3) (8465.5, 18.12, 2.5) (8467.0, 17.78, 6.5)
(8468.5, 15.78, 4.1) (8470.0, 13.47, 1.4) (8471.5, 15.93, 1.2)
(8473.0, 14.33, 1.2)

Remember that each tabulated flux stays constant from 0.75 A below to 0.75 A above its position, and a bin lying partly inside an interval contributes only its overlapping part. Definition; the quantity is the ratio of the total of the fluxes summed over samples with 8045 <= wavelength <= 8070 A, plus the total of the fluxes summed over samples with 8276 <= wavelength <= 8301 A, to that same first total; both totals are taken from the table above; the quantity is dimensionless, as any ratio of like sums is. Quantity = 2.00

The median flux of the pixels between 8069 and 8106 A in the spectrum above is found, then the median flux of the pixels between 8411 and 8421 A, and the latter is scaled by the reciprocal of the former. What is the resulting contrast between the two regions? 0.94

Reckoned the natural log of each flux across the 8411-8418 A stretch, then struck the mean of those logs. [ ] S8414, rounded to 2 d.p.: 2.91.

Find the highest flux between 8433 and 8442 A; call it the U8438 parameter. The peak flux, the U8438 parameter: 18.58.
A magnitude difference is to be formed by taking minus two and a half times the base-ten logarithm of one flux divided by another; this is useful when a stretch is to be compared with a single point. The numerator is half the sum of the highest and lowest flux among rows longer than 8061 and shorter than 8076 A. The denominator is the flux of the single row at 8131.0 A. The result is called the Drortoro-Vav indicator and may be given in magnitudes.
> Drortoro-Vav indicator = 0.038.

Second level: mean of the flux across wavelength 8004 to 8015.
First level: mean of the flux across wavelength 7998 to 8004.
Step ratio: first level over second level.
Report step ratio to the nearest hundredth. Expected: 0.94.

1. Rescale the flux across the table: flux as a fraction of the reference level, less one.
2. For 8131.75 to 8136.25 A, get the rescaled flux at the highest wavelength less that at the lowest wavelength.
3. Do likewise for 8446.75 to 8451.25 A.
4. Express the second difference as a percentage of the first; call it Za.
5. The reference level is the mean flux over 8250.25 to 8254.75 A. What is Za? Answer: 100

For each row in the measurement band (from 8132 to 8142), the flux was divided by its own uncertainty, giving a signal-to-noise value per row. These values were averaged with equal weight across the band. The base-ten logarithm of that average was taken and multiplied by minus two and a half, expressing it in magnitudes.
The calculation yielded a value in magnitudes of -2.73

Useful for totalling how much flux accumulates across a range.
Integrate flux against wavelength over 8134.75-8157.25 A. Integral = 422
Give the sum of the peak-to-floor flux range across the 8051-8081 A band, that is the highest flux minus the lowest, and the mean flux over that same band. 27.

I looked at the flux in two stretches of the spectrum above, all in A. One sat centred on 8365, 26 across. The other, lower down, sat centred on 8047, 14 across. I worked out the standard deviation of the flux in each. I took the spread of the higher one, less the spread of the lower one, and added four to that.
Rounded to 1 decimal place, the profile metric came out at 4.8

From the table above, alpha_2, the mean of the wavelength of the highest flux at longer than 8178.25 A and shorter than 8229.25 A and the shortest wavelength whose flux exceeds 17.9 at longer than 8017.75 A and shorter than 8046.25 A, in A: 8120.5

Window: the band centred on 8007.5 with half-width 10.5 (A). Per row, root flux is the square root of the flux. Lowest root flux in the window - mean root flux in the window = -0.29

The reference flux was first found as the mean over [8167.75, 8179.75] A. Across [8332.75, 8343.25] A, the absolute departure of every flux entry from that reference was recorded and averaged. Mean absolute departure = 1.8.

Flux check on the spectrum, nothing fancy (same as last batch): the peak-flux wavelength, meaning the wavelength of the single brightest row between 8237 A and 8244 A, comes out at 8239.0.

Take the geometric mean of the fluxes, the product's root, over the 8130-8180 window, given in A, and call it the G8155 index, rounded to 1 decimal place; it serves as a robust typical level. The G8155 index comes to 18.6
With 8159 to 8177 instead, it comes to 18.4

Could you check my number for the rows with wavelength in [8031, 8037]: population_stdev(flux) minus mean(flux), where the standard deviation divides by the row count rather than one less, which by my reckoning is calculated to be -17.3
